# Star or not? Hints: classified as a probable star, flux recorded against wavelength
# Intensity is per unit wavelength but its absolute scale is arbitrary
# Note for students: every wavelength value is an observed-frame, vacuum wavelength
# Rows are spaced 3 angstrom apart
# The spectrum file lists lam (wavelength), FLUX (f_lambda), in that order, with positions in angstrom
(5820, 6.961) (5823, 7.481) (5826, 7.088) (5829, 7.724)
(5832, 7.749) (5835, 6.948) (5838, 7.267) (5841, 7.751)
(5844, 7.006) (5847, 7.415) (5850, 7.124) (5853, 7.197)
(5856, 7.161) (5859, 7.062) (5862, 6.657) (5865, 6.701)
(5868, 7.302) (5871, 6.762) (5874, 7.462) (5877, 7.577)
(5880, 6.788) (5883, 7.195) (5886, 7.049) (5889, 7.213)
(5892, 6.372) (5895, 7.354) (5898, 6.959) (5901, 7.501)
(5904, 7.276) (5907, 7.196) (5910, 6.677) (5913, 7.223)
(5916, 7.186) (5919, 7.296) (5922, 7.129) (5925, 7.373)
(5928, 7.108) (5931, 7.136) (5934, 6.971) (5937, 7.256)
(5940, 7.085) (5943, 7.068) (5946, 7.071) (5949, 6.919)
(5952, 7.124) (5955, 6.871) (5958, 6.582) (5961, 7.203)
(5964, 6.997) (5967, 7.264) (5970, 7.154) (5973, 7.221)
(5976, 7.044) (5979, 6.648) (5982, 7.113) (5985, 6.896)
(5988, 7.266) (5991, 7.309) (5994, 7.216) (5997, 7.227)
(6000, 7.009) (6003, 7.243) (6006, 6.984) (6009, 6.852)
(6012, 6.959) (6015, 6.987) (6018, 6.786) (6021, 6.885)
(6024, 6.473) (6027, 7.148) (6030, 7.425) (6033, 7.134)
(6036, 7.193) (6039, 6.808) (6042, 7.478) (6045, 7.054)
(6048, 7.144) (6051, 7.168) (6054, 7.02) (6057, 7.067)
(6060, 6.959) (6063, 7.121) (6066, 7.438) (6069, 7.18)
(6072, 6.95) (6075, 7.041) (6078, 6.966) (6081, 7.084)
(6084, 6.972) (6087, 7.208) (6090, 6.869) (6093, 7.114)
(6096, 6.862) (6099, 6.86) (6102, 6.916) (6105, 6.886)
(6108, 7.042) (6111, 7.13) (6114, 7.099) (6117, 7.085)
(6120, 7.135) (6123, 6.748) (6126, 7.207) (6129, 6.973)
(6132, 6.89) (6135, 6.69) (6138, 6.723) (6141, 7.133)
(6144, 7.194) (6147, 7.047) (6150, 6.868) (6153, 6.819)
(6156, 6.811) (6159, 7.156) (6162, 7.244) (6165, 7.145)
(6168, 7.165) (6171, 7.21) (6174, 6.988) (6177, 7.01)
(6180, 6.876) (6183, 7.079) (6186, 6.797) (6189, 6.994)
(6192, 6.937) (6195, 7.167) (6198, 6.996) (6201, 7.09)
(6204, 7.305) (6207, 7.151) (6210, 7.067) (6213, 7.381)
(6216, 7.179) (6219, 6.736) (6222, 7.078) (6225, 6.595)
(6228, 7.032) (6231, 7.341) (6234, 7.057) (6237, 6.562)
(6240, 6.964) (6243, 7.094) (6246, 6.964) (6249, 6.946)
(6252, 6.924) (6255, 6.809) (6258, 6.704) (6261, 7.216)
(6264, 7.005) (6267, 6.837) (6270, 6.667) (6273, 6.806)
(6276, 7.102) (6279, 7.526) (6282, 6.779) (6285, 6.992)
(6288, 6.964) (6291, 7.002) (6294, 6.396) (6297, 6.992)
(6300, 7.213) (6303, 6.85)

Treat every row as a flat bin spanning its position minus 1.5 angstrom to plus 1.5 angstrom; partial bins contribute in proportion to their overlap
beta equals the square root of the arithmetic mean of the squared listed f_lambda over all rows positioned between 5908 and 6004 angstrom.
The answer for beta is 7.09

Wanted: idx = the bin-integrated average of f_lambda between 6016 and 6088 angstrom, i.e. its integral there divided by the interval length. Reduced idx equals 7.07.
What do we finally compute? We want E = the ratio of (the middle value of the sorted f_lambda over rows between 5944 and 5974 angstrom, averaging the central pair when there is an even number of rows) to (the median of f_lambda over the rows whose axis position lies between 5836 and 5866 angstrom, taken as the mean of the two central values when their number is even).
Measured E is 0.99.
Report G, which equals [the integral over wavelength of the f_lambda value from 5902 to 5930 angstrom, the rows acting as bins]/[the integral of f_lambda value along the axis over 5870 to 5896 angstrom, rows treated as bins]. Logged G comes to 1.09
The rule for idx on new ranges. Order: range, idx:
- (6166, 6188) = 7.02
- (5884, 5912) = 7.07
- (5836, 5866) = 7.14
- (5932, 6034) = 7.04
